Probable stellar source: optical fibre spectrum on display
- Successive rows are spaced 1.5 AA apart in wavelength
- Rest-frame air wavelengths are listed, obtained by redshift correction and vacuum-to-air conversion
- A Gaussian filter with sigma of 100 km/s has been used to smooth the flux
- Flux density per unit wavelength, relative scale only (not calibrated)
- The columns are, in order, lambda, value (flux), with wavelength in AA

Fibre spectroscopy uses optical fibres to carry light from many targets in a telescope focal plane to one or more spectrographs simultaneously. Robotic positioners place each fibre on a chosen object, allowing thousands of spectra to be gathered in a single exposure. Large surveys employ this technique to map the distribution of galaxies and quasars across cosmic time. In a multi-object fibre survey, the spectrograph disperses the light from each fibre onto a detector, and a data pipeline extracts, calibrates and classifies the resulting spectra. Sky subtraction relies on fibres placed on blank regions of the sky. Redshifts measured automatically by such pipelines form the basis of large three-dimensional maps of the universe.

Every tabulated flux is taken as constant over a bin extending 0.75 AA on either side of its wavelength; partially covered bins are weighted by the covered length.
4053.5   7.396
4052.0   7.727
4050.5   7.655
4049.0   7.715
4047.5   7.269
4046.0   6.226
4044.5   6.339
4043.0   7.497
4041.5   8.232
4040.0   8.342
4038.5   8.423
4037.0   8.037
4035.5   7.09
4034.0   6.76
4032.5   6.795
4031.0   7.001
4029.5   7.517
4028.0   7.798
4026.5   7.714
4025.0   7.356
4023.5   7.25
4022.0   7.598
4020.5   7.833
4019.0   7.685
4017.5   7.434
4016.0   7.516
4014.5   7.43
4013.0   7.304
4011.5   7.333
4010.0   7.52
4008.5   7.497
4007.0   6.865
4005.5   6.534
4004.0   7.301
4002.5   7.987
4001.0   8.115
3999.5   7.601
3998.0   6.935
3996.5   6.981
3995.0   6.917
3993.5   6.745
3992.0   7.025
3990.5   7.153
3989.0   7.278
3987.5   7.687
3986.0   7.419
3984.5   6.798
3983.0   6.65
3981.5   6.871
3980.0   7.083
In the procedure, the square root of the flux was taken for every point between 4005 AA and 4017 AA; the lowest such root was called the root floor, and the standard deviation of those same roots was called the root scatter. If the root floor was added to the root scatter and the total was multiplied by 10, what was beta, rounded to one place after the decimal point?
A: 26.2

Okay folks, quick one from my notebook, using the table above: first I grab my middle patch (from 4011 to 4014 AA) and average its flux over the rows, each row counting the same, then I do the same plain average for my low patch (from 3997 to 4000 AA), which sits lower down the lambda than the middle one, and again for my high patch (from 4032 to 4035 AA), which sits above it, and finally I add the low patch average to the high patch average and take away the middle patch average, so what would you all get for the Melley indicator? 6.7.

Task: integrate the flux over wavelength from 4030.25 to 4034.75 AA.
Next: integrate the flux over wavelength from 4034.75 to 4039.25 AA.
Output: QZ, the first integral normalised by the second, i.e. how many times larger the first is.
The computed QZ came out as 0.87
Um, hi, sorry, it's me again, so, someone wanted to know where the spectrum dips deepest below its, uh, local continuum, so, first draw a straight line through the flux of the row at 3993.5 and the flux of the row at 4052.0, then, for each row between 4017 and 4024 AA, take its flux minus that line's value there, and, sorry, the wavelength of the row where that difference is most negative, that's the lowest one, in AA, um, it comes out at 4023.5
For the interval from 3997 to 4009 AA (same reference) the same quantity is 4005.5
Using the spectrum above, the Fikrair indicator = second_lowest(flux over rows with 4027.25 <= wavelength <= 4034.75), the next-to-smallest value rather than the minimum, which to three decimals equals 6.795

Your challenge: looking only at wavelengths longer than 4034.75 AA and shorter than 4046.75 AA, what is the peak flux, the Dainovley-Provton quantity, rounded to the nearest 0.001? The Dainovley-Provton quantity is 8.423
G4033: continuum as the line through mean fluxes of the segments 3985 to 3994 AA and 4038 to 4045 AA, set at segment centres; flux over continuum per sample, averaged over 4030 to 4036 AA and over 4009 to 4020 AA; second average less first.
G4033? 0.10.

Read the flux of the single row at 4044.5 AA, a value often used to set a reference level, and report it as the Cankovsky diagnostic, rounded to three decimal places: 6.339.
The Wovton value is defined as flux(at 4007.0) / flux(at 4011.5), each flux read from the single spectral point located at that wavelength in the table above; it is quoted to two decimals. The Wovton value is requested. 0.94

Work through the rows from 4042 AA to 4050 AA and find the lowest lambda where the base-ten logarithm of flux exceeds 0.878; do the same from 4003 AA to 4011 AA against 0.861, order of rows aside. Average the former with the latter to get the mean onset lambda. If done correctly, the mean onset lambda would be 4026.5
